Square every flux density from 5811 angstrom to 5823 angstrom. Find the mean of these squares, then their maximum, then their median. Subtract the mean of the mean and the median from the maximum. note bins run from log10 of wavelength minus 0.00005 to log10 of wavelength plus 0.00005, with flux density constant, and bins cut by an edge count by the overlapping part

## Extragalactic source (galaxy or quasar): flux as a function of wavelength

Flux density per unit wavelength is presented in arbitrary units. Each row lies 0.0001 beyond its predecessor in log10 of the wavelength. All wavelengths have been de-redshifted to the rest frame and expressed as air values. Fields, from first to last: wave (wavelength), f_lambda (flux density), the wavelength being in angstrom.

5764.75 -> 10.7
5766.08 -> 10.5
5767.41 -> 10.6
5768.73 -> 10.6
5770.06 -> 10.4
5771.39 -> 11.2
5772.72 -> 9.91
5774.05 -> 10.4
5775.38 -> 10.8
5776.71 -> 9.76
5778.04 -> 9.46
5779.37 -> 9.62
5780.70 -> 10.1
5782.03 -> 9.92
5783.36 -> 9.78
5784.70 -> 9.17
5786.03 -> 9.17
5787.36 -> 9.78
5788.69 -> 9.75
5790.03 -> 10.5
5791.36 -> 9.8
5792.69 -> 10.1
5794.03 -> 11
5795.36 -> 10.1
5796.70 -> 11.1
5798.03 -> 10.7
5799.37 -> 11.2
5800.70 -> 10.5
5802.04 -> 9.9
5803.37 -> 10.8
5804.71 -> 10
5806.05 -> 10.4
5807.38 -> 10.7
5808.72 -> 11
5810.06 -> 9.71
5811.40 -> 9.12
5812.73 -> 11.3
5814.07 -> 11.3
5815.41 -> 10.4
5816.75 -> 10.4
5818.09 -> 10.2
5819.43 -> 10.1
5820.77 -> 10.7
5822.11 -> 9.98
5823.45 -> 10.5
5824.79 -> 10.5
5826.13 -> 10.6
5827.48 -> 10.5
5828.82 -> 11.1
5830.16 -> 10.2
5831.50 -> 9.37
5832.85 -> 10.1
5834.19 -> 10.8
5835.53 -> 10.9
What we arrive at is 19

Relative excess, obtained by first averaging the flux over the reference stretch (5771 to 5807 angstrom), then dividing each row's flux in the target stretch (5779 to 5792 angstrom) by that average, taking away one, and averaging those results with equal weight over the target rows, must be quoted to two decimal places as -0.04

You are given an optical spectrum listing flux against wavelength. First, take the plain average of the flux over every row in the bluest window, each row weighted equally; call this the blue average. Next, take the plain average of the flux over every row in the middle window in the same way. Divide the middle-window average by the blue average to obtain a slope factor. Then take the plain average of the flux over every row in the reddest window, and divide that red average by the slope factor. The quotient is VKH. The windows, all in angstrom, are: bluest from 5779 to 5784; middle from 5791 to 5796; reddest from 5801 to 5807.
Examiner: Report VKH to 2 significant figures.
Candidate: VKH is 9.9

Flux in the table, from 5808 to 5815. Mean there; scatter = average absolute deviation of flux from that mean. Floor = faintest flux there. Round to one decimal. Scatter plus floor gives 10.0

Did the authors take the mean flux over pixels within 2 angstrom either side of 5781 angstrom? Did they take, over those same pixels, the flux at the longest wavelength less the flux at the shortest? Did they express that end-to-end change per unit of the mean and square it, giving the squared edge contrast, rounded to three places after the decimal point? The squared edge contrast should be 0.001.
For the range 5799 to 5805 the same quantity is 0.013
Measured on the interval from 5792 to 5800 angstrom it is 0.011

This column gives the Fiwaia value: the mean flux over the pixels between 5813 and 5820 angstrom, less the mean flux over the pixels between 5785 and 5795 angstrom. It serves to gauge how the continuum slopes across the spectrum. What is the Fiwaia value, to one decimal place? 0.5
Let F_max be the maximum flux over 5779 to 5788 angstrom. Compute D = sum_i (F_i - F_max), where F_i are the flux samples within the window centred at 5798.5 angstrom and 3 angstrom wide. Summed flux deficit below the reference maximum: 1.7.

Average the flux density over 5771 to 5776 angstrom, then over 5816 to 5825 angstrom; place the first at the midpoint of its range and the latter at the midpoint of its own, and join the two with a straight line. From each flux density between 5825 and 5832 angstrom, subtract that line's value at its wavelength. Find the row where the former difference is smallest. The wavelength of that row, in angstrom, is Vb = 5831.50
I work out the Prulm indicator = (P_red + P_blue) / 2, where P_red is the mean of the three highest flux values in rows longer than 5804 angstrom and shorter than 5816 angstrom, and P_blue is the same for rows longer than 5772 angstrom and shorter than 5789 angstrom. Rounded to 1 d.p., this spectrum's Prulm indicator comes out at 10.8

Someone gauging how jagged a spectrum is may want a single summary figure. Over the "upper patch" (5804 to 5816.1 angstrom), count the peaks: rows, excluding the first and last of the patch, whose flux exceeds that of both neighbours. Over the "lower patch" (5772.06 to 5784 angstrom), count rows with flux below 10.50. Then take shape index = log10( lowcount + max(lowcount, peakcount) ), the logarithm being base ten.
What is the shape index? 1.20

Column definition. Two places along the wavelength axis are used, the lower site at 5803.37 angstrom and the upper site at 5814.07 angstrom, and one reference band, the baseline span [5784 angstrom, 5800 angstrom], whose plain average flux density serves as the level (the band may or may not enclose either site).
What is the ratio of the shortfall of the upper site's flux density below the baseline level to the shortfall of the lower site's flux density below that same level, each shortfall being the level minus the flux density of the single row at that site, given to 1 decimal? 1.8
